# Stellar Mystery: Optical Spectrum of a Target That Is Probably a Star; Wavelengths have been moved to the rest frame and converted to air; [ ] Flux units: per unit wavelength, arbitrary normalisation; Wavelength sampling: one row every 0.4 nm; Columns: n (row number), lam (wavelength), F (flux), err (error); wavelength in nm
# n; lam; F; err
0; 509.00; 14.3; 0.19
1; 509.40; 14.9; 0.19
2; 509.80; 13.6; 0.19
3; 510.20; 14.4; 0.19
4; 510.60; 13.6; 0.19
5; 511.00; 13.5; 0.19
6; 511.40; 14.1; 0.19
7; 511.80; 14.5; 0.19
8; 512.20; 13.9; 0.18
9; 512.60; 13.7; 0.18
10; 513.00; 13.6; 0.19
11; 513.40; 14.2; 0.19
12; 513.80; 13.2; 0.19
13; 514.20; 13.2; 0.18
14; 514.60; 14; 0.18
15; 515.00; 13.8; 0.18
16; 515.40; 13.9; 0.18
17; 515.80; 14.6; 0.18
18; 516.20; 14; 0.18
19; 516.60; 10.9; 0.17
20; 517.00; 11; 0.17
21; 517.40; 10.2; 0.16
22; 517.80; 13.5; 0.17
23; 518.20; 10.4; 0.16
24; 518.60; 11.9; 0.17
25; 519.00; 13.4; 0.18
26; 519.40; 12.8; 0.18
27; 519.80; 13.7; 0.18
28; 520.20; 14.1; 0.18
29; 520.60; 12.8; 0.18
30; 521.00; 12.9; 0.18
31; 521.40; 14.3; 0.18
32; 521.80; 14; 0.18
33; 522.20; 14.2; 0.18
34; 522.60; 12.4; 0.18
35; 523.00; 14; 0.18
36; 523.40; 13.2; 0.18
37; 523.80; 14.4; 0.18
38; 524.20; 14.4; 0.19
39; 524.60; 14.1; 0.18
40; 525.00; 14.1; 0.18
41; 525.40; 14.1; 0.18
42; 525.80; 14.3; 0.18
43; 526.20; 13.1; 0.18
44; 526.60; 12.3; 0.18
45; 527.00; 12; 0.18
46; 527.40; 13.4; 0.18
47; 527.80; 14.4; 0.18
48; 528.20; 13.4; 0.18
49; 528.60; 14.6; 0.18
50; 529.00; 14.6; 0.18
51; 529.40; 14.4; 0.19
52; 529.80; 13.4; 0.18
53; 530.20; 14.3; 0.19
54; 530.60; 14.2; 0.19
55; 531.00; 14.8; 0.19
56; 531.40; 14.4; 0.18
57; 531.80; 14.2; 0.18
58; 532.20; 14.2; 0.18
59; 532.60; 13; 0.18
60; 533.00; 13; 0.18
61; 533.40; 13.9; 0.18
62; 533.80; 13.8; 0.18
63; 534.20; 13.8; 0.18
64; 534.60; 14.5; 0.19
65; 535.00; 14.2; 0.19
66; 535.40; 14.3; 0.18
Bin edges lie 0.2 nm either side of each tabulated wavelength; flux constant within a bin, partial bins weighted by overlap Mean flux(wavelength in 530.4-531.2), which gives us 14.5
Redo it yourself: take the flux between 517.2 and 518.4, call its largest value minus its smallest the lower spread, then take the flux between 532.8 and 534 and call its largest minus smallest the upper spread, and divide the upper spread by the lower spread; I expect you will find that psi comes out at 0.3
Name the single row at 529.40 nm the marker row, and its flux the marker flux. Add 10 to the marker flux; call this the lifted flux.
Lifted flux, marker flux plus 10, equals 24.4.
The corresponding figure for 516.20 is 24.0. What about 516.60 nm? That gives 20.9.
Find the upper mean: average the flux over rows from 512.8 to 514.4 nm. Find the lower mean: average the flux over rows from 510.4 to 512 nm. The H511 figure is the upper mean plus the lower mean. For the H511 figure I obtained 27.5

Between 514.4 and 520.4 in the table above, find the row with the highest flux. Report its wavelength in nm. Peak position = 515.80 nm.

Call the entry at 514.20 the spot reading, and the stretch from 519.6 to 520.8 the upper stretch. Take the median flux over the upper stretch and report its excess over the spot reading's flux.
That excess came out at 0.5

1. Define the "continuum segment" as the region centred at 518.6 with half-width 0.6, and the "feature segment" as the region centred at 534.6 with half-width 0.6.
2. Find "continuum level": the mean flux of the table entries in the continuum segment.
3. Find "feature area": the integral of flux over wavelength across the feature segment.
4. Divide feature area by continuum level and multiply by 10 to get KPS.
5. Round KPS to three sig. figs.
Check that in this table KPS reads 14.3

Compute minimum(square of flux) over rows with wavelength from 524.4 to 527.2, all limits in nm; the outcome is 144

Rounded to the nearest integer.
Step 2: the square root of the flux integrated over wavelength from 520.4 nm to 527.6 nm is 10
